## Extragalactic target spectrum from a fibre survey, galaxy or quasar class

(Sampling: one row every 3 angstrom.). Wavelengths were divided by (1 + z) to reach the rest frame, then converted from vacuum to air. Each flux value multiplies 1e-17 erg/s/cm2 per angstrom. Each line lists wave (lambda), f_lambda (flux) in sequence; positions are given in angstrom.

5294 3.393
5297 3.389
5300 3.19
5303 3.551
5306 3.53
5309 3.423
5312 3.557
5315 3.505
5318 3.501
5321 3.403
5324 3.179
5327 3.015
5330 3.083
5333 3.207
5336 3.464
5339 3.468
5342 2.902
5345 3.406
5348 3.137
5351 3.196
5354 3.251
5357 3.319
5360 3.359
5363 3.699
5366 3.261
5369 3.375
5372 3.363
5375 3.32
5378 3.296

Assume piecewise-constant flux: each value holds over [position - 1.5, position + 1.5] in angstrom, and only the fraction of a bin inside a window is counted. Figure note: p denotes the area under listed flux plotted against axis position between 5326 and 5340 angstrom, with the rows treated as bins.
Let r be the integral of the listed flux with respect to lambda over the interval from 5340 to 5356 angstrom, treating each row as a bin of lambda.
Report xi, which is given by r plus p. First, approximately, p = 45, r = 51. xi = 97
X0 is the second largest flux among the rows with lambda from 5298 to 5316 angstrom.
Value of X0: 3.551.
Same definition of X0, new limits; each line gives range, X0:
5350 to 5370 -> 3.375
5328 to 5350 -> 3.464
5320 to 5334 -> 3.207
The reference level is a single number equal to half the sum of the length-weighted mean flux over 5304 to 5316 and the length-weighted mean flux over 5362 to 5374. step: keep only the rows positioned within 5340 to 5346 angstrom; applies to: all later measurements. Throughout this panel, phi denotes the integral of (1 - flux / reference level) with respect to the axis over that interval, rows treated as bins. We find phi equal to 0.52 angstrom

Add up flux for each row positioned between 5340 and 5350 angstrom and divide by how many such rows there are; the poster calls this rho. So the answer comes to 3.15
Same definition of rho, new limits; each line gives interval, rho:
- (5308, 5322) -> 3.48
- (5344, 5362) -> 3.28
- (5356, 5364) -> 3.46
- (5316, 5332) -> 3.24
